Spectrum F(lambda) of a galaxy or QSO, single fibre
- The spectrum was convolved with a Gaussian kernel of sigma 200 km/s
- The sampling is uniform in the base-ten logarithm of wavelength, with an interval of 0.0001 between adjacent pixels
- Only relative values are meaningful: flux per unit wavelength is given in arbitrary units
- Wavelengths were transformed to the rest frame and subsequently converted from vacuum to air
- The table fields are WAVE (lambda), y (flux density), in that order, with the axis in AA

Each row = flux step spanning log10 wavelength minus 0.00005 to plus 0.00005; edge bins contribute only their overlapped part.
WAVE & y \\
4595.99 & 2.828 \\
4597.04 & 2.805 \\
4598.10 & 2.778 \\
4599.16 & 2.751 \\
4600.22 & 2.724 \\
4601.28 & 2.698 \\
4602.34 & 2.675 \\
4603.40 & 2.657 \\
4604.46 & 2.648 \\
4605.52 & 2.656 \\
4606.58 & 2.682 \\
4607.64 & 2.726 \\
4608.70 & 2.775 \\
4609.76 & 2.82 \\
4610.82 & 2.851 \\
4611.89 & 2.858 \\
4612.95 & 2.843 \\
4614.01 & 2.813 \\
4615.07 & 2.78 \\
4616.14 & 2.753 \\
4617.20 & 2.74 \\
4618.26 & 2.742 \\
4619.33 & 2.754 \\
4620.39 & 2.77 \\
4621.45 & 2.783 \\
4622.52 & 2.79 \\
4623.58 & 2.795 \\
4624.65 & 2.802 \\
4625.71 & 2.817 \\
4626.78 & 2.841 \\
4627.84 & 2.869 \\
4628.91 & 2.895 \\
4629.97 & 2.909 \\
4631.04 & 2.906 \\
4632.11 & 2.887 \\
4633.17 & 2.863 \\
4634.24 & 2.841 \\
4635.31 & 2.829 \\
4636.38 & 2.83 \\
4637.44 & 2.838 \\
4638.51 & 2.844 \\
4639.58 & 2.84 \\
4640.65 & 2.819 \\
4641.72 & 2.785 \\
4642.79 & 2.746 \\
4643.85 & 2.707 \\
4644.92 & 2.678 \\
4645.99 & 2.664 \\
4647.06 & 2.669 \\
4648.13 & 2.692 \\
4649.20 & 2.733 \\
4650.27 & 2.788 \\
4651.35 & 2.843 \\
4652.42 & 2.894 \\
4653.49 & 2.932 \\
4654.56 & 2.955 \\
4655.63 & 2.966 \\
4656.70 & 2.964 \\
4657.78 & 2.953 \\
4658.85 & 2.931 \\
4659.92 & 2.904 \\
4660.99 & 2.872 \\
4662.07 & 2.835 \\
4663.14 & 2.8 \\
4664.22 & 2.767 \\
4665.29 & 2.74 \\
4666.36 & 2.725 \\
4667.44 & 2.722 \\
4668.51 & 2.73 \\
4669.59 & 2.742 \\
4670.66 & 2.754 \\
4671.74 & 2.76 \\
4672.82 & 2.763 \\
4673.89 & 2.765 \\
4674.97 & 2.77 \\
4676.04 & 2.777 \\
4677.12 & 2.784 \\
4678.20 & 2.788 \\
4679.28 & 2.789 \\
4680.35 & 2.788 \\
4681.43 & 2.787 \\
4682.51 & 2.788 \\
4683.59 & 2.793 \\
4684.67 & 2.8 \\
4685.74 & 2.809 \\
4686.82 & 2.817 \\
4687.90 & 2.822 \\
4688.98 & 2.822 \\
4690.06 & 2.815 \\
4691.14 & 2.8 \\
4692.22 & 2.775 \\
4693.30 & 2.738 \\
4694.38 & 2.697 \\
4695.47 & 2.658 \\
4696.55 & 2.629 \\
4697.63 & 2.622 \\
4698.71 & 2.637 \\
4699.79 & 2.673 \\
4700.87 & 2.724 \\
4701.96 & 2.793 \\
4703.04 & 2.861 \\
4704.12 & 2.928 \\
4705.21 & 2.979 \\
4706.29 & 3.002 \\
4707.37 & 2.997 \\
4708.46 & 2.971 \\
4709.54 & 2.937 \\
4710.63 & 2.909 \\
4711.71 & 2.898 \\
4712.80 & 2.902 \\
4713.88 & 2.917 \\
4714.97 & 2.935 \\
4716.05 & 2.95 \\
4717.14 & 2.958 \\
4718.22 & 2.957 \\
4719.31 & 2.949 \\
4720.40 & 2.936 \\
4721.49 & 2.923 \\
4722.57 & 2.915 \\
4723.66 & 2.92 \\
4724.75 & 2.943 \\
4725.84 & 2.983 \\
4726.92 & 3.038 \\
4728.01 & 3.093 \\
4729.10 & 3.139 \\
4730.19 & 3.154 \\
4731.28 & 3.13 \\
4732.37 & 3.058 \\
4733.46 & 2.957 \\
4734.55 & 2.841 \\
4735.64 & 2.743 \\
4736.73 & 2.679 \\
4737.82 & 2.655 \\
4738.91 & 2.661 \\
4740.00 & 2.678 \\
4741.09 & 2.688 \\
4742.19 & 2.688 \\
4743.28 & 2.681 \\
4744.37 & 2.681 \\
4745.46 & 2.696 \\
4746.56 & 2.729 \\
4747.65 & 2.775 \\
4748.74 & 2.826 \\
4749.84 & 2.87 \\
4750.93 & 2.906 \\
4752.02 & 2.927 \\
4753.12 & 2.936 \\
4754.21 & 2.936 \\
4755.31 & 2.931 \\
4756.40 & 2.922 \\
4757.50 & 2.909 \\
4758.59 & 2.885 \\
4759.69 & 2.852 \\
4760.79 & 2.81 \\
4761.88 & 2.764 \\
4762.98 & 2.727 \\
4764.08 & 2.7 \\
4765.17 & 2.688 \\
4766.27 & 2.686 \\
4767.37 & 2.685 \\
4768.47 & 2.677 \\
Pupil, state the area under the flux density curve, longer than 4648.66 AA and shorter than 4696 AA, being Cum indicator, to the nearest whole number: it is 133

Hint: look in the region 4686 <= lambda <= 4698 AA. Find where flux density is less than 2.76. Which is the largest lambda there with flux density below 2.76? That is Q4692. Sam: 4697.63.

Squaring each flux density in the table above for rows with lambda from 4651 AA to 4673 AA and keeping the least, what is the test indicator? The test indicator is 7.41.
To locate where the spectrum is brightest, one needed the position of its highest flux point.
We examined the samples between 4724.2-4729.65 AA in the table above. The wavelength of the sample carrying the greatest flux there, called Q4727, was 4729.10 AA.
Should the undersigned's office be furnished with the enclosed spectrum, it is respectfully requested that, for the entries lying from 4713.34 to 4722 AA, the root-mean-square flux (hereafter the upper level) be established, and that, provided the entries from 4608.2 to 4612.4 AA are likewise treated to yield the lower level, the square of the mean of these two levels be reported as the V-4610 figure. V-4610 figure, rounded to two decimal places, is 8.31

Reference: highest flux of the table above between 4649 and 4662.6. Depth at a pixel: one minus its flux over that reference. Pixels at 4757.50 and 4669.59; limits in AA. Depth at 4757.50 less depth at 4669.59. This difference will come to -0.06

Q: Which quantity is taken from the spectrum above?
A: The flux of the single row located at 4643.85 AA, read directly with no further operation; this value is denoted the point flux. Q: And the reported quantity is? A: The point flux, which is 2.707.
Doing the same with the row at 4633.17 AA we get 2.863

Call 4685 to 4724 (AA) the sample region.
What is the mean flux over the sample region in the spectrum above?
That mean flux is 2.85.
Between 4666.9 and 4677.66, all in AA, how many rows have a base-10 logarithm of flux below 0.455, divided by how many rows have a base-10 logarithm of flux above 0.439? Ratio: 1.4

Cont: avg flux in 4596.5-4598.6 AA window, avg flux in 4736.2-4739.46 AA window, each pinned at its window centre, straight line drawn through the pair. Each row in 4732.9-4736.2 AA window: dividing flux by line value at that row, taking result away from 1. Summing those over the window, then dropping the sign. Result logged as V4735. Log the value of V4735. 0.20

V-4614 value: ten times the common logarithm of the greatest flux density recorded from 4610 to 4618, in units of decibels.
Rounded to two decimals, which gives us 4.56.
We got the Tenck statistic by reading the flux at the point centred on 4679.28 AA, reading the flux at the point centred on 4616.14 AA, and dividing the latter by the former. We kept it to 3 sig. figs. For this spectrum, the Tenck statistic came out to 0.987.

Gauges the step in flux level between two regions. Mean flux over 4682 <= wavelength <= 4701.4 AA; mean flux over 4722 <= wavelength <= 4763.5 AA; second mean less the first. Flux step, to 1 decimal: 0.1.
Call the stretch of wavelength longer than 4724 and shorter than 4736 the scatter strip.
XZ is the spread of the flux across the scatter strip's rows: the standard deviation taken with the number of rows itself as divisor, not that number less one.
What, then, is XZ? 0.12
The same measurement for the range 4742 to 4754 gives 0.10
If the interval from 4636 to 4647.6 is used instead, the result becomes 0.07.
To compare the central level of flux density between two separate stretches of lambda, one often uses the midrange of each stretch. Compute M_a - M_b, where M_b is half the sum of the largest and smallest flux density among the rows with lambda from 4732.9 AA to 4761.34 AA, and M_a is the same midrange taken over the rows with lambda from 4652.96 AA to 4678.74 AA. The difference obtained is 0.04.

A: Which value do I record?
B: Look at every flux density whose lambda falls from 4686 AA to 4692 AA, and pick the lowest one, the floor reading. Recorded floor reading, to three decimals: 2.800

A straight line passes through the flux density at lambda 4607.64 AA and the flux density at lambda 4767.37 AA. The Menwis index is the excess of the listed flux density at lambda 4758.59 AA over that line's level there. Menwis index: 0.20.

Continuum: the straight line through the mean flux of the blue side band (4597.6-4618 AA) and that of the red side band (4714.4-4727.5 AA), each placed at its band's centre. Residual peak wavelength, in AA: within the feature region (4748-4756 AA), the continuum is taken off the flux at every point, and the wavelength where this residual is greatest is 4753.12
